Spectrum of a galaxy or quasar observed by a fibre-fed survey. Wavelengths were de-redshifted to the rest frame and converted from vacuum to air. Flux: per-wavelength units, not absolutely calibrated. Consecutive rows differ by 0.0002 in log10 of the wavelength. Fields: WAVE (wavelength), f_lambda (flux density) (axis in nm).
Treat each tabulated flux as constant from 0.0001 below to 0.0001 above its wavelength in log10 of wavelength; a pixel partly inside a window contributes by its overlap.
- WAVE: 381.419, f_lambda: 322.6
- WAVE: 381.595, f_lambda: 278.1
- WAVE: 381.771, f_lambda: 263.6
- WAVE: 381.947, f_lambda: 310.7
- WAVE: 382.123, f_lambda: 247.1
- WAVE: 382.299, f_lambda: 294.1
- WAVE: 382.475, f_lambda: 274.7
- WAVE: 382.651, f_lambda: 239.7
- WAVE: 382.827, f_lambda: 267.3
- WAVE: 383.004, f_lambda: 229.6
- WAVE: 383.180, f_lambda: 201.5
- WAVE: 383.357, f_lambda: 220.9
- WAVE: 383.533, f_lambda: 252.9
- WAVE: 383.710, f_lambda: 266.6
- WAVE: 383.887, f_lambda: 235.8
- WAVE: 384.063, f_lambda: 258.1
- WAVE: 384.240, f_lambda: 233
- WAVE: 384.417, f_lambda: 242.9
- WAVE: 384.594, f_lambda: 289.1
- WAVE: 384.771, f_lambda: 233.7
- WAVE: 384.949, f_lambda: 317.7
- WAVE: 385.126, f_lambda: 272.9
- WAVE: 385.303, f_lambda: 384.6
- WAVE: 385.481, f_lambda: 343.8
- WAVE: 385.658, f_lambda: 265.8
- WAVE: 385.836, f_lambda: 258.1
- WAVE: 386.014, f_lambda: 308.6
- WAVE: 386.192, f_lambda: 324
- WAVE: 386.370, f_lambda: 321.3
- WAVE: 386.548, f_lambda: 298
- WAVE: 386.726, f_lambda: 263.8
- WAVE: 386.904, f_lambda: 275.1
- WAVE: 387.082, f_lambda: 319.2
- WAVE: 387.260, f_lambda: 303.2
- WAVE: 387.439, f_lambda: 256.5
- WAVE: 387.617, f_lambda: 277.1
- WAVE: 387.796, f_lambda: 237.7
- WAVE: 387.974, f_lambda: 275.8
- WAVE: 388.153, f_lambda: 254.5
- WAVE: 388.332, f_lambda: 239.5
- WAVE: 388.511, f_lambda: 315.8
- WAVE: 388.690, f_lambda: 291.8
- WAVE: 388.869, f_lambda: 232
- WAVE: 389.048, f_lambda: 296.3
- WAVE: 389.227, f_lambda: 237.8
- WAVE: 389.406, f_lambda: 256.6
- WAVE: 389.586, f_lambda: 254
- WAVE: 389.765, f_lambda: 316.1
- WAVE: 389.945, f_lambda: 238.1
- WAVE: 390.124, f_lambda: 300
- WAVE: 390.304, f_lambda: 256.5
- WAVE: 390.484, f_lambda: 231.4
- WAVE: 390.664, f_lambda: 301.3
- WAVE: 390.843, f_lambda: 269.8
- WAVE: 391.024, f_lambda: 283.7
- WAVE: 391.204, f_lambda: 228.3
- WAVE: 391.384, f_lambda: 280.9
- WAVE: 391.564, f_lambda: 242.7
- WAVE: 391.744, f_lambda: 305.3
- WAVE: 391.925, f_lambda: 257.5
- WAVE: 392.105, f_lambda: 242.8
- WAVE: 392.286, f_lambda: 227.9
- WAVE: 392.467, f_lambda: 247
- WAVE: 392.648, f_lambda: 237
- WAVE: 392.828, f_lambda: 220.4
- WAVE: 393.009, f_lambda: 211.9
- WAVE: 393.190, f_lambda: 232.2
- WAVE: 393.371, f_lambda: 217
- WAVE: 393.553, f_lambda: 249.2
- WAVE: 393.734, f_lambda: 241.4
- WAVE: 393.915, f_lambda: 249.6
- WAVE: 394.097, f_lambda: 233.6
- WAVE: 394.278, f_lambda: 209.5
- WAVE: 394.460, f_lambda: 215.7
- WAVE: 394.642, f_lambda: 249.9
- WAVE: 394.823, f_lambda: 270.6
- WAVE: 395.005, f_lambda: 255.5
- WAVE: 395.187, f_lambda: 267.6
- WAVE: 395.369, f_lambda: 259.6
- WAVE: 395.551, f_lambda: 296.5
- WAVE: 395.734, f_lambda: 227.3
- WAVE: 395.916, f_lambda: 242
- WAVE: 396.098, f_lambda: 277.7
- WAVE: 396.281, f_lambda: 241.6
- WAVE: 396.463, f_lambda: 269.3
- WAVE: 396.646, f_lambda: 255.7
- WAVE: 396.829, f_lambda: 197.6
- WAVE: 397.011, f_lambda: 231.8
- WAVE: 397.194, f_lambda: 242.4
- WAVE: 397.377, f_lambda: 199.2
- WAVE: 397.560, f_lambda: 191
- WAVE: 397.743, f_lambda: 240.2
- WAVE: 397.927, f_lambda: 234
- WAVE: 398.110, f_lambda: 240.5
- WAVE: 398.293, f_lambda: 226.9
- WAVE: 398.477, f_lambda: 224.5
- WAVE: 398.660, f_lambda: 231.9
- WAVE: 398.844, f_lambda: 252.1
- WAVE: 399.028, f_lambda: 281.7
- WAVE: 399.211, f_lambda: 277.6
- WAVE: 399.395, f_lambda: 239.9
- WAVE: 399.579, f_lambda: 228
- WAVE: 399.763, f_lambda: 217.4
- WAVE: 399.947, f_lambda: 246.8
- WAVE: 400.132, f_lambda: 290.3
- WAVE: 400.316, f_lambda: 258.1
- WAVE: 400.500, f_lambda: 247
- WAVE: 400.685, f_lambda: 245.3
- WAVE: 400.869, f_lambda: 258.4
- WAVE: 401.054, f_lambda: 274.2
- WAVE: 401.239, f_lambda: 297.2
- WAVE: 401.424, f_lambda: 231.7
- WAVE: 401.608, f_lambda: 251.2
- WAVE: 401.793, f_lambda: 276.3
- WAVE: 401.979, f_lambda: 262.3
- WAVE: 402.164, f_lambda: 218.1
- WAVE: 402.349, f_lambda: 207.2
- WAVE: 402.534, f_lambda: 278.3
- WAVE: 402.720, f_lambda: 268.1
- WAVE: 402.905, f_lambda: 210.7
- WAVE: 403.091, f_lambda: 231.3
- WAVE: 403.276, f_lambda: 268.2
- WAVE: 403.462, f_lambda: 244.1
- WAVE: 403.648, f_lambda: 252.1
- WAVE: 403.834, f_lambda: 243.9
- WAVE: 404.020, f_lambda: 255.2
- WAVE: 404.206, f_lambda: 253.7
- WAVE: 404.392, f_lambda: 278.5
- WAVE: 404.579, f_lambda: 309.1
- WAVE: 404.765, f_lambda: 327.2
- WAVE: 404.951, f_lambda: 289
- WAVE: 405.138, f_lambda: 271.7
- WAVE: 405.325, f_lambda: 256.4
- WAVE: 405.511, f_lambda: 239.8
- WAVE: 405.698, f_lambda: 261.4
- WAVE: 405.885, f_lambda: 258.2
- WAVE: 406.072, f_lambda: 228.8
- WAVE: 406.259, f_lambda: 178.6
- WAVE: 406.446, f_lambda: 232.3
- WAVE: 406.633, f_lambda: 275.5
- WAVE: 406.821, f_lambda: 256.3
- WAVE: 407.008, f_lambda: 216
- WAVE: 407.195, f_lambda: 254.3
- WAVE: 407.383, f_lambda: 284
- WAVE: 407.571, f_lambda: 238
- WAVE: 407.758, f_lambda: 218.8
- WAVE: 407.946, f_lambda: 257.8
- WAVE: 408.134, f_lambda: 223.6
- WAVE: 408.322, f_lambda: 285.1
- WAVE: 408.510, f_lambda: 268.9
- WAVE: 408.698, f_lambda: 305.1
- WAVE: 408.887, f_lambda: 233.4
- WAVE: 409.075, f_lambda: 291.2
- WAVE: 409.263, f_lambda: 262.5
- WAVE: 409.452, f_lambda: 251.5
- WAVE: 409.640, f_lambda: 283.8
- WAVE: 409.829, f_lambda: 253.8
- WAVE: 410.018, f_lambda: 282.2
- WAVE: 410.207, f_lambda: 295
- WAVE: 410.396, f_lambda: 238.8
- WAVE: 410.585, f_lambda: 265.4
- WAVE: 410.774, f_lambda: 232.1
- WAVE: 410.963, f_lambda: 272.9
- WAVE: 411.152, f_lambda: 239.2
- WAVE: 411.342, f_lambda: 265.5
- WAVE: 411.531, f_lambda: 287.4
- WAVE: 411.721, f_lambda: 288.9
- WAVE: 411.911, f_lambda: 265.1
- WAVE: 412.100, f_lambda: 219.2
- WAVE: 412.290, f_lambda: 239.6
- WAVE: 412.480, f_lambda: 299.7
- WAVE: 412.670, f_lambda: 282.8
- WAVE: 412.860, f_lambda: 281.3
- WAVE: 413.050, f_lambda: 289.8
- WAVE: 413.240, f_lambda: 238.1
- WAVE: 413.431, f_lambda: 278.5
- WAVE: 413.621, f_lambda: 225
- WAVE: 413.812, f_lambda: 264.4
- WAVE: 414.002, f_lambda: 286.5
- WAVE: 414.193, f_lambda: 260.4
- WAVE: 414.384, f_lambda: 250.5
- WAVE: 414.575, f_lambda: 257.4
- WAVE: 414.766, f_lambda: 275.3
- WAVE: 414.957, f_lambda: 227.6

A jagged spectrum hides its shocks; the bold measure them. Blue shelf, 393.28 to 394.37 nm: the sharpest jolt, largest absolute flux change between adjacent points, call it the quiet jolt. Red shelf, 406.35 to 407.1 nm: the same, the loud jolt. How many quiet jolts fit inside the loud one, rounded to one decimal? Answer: 1.3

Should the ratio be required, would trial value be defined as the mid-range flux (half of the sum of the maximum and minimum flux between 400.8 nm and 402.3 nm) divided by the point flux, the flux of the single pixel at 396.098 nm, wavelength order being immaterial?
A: 0.93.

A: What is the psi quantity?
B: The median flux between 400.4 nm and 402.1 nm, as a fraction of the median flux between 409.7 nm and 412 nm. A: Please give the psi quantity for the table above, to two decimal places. 0.97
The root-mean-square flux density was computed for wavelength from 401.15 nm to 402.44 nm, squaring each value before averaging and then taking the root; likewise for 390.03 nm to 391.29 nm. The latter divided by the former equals 1.07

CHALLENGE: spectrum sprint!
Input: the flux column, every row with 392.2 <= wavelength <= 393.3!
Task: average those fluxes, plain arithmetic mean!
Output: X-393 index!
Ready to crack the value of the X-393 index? 229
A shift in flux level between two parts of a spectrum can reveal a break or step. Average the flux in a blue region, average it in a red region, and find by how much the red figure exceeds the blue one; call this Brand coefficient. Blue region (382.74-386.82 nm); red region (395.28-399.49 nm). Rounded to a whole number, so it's -31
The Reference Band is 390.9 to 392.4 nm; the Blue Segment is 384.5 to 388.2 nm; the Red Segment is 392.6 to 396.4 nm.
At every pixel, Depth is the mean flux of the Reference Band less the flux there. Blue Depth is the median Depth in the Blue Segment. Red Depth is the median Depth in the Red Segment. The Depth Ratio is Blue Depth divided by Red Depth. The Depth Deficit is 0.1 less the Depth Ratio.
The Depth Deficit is 1.2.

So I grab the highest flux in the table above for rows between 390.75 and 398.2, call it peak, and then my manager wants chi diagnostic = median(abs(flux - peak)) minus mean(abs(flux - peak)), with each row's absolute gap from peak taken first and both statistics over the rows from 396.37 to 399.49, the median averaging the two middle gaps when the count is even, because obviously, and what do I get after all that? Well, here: -2.5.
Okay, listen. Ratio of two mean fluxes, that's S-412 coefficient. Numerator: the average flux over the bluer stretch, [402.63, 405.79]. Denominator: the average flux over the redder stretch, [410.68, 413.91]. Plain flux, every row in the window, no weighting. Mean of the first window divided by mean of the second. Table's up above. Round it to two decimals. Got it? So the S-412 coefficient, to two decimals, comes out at 1.00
